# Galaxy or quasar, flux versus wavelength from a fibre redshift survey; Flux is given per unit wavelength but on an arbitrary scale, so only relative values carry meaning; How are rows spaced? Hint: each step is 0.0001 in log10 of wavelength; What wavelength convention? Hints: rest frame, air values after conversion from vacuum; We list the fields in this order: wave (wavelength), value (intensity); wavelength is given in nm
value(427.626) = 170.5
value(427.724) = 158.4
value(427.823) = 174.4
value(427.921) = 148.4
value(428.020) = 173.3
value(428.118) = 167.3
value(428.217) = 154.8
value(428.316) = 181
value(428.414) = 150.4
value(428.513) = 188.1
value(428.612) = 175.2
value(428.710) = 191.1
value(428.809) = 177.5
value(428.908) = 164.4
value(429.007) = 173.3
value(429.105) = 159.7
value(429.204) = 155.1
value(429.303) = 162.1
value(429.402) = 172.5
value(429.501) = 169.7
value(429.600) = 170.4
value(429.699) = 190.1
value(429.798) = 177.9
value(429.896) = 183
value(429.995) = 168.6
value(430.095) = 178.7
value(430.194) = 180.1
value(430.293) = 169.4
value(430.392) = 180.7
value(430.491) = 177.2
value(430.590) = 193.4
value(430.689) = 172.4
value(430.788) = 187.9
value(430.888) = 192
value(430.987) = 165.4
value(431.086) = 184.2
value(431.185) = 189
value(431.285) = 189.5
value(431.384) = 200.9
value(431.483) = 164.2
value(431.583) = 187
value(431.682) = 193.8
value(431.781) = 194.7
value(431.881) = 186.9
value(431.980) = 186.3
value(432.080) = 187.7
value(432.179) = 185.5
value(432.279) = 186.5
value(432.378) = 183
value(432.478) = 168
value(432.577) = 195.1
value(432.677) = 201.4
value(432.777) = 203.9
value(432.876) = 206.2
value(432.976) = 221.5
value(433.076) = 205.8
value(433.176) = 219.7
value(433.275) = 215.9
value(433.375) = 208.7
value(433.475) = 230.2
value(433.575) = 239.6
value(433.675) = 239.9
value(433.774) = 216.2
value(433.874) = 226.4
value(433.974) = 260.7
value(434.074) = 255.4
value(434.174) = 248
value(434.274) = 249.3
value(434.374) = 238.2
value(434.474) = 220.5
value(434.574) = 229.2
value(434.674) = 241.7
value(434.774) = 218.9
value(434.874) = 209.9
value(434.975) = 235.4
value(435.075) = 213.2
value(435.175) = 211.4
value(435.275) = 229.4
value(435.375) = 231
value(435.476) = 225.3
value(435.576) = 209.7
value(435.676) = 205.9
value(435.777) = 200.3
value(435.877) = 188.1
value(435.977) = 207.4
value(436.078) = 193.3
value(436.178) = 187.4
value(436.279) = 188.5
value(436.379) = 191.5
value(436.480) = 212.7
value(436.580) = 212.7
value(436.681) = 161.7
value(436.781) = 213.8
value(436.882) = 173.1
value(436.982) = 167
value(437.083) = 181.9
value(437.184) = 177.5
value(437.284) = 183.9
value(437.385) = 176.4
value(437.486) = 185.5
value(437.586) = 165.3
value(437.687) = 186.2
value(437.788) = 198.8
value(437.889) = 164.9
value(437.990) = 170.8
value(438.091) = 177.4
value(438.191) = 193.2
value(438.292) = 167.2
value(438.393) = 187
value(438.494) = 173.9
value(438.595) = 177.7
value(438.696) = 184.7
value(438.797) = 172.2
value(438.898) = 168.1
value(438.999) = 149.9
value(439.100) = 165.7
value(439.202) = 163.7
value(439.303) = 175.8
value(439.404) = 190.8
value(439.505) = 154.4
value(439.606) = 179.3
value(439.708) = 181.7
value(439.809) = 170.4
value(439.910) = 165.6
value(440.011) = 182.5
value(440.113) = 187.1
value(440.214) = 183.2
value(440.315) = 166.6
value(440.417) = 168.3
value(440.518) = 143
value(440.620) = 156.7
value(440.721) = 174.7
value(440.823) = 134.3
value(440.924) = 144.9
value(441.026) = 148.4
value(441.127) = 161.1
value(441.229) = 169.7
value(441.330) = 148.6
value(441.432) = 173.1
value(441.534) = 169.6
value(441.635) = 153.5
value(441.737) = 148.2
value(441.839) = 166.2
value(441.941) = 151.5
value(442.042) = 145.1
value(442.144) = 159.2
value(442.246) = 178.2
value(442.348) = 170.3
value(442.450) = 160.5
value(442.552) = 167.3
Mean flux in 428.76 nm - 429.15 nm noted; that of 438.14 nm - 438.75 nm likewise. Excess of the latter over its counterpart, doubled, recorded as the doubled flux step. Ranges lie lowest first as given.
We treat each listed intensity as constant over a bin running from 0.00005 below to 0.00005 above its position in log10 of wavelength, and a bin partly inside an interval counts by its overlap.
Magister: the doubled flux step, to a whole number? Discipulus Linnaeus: 24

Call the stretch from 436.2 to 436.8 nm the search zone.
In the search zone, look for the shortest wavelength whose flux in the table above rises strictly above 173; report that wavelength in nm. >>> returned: 436.279 nm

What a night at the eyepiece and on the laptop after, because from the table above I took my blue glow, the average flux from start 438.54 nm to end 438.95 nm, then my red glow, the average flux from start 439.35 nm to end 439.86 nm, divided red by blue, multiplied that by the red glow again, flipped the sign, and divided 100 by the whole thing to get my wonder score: -0.57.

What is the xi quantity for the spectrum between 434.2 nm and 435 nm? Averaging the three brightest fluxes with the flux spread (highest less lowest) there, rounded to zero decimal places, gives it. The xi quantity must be 141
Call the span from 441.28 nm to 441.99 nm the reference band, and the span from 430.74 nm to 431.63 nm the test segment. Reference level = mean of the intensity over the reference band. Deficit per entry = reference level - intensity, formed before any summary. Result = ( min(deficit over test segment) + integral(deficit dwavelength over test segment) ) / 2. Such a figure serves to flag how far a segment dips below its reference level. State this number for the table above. -33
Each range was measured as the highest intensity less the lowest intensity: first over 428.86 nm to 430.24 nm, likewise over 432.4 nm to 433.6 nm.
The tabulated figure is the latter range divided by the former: 2.0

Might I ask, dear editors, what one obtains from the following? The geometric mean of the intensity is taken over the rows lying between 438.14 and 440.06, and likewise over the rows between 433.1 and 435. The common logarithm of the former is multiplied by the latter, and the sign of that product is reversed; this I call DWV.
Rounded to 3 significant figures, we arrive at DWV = -518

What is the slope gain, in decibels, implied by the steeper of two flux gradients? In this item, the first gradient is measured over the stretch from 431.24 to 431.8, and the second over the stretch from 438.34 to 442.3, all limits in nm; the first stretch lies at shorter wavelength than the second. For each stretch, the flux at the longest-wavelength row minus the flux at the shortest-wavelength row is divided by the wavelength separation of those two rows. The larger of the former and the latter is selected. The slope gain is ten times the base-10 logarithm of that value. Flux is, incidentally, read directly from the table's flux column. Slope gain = 10.2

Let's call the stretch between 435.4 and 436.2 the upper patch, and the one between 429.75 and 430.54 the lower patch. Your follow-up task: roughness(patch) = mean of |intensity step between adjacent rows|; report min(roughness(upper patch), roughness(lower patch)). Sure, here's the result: 8.1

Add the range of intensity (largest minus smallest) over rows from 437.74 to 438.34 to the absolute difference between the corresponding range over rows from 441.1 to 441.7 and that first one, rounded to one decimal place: 43.3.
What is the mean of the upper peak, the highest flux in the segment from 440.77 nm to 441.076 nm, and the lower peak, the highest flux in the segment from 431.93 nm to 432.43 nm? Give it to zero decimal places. 168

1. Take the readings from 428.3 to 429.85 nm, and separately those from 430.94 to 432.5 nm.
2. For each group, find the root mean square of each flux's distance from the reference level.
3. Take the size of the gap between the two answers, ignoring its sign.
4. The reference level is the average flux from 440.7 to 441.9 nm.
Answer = 9.9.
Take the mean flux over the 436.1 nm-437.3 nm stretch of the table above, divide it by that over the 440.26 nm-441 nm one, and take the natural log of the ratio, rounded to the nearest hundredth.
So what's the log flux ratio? 0.19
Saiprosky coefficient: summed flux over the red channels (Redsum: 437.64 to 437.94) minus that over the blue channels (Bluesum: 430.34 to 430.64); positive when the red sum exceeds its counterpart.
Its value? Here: -1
